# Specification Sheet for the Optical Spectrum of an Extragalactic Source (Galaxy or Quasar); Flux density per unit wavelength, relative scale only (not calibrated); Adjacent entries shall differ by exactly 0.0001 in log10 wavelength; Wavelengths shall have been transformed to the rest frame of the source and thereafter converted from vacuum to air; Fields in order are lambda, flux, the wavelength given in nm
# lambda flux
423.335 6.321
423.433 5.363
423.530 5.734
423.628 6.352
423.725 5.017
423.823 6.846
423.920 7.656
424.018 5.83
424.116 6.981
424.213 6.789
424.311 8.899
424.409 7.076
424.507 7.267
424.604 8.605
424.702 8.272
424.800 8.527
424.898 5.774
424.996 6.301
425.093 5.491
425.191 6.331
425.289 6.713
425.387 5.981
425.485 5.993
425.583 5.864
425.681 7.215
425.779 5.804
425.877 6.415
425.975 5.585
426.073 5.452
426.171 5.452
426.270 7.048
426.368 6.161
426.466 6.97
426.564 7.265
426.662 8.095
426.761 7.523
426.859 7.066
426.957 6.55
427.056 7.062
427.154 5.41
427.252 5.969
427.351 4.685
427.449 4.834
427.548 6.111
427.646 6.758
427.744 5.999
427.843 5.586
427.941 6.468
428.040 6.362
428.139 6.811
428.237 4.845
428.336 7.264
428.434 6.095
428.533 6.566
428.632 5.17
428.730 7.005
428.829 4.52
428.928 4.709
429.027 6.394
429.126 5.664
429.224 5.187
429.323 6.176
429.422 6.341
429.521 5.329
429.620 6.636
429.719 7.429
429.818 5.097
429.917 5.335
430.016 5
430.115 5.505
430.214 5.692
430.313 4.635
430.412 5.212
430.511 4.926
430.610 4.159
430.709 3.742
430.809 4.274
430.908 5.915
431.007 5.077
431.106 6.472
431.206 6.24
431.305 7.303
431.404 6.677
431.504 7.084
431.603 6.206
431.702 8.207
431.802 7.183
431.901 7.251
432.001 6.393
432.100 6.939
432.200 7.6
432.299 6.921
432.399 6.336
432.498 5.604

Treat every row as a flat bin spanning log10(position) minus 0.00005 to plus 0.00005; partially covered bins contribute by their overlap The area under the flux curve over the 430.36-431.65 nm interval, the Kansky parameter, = 7.3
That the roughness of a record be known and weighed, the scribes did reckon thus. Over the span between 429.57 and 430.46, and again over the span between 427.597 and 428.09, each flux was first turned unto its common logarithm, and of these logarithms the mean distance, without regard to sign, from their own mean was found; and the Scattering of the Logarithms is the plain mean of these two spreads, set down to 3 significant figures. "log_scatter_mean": 0.0362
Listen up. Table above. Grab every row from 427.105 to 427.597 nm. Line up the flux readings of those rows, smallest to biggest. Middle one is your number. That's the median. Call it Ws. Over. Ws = 5.4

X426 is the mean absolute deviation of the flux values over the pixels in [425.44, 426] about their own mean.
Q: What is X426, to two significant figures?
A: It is 0.45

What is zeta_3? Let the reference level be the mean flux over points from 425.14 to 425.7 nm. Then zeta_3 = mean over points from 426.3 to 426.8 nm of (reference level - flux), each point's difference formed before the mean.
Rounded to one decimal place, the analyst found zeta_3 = -0.9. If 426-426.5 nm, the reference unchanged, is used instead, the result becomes 0.1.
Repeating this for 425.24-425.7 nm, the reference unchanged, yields 0.0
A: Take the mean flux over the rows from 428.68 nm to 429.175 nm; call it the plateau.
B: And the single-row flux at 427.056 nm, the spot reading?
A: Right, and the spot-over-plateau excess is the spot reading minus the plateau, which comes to 1.4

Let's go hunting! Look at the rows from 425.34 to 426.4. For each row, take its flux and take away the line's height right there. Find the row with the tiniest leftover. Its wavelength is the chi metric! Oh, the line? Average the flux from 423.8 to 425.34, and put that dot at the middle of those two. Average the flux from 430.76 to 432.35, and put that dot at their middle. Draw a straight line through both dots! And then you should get 426.073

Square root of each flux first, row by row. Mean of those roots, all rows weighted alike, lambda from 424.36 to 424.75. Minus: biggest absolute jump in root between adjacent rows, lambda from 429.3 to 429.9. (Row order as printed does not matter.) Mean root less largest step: 2.32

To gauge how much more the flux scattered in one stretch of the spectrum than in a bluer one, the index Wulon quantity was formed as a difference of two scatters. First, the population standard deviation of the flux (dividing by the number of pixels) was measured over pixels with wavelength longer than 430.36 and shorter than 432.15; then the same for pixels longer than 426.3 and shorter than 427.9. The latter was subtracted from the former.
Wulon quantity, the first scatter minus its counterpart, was 0.29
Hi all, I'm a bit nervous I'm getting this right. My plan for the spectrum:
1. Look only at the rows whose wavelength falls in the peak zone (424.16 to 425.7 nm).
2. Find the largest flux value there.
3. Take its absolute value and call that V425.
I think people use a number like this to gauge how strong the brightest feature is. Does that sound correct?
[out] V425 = 8.9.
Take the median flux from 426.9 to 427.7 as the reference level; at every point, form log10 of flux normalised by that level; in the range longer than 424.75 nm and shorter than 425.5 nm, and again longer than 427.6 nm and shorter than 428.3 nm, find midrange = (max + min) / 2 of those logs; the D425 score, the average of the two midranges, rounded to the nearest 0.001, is 0.016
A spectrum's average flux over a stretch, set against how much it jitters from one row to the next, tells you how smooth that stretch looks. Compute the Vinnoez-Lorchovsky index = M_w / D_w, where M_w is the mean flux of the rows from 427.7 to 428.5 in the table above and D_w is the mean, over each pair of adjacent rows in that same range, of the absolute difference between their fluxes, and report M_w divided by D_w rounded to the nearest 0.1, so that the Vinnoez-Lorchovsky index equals 5.8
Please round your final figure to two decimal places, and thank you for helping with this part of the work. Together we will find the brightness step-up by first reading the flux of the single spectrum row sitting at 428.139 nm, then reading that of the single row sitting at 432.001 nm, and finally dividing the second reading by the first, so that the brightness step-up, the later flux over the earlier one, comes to 0.94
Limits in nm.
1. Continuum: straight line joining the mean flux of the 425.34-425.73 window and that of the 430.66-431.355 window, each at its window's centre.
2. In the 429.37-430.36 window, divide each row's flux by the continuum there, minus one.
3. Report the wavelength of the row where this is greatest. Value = 429.719 nm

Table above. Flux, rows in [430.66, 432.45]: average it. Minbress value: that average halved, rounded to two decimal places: 3.22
